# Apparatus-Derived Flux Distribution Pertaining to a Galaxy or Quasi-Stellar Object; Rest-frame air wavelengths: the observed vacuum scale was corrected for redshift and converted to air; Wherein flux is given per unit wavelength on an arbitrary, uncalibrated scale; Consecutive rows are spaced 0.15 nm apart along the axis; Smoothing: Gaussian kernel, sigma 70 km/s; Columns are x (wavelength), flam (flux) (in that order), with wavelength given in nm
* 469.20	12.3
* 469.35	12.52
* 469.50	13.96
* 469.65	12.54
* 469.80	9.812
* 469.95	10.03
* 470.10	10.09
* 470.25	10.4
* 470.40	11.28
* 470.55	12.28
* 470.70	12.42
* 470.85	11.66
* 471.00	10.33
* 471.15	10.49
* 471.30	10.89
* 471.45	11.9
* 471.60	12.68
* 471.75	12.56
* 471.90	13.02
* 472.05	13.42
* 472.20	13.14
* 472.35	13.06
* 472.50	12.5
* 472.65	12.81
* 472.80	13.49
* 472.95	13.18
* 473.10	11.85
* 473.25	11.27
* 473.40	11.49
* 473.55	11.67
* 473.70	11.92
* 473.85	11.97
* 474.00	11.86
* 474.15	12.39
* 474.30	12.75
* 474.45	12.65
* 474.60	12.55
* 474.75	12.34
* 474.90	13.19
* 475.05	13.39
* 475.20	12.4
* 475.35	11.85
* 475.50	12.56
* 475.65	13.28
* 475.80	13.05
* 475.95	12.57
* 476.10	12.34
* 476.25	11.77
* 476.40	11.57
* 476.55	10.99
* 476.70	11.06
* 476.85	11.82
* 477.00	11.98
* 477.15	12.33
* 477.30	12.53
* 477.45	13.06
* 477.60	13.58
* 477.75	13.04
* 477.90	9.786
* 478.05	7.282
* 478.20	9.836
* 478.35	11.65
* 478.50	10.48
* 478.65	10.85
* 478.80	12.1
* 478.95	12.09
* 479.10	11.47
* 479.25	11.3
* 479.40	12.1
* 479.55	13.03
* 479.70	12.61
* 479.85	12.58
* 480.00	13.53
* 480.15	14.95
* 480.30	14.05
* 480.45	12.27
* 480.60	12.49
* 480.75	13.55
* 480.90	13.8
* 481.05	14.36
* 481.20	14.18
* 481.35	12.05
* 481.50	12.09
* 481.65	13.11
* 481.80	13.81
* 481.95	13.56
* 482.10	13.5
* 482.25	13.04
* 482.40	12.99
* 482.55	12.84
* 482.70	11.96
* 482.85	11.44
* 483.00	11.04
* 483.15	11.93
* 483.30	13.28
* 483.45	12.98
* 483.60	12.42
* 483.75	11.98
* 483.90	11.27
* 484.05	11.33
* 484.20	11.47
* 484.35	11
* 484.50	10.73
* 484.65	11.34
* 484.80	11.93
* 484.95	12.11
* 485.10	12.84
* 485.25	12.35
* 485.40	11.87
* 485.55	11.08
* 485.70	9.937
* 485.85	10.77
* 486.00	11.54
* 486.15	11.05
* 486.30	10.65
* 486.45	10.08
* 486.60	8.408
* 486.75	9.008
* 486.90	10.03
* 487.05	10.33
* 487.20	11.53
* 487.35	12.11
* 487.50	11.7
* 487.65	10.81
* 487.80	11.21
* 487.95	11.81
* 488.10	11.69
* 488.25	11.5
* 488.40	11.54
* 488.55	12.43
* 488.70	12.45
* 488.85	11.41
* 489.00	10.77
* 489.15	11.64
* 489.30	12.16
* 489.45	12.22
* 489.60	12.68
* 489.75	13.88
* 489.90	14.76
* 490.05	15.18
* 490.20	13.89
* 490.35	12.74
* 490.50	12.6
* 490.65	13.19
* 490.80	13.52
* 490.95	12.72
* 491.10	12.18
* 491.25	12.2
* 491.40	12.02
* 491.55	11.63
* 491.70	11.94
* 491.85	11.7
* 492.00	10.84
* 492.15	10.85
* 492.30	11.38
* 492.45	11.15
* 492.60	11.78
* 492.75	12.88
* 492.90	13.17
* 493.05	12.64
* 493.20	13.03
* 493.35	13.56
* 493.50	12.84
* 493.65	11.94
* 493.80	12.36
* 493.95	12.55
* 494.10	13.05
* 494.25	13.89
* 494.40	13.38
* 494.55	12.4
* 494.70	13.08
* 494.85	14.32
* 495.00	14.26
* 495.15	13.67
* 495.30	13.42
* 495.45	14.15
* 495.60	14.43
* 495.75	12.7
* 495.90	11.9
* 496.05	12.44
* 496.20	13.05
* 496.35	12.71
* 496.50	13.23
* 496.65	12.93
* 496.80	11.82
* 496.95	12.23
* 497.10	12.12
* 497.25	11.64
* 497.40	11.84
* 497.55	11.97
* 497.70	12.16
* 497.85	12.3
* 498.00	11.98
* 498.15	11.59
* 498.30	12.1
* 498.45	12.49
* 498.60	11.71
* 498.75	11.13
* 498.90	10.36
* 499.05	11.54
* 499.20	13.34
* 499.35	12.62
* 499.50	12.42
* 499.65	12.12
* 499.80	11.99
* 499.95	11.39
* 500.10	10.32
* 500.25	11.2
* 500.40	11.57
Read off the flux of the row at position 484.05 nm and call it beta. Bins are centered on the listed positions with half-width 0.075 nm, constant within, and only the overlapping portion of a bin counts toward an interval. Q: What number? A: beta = 11.33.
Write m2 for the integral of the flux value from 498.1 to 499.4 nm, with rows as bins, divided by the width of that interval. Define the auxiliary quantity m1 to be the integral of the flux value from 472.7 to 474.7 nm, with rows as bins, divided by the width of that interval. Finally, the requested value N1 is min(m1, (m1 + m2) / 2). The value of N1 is 12.1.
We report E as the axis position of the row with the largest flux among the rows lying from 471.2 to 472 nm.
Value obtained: 471.90 nm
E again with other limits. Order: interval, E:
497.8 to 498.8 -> 498.45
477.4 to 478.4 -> 477.60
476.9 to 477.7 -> 477.60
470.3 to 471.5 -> 470.70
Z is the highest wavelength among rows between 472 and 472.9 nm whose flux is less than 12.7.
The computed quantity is 472.50 nm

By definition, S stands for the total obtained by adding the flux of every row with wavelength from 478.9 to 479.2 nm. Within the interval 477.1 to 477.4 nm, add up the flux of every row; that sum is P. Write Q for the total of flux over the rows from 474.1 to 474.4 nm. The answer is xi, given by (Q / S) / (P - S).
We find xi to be 0.8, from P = 25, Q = 25.1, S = 24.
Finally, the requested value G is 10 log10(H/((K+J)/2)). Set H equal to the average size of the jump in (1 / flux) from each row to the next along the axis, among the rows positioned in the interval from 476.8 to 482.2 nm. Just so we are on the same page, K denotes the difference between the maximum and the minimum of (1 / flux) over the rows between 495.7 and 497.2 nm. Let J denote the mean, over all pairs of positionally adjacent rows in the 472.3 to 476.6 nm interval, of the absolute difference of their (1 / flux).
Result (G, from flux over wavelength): 1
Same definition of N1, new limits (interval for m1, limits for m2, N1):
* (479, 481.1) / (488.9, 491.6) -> 12.9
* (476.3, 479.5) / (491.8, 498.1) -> 11.5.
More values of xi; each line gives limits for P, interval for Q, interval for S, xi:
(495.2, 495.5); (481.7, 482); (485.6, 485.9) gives 0.2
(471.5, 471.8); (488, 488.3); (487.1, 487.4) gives 0.6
